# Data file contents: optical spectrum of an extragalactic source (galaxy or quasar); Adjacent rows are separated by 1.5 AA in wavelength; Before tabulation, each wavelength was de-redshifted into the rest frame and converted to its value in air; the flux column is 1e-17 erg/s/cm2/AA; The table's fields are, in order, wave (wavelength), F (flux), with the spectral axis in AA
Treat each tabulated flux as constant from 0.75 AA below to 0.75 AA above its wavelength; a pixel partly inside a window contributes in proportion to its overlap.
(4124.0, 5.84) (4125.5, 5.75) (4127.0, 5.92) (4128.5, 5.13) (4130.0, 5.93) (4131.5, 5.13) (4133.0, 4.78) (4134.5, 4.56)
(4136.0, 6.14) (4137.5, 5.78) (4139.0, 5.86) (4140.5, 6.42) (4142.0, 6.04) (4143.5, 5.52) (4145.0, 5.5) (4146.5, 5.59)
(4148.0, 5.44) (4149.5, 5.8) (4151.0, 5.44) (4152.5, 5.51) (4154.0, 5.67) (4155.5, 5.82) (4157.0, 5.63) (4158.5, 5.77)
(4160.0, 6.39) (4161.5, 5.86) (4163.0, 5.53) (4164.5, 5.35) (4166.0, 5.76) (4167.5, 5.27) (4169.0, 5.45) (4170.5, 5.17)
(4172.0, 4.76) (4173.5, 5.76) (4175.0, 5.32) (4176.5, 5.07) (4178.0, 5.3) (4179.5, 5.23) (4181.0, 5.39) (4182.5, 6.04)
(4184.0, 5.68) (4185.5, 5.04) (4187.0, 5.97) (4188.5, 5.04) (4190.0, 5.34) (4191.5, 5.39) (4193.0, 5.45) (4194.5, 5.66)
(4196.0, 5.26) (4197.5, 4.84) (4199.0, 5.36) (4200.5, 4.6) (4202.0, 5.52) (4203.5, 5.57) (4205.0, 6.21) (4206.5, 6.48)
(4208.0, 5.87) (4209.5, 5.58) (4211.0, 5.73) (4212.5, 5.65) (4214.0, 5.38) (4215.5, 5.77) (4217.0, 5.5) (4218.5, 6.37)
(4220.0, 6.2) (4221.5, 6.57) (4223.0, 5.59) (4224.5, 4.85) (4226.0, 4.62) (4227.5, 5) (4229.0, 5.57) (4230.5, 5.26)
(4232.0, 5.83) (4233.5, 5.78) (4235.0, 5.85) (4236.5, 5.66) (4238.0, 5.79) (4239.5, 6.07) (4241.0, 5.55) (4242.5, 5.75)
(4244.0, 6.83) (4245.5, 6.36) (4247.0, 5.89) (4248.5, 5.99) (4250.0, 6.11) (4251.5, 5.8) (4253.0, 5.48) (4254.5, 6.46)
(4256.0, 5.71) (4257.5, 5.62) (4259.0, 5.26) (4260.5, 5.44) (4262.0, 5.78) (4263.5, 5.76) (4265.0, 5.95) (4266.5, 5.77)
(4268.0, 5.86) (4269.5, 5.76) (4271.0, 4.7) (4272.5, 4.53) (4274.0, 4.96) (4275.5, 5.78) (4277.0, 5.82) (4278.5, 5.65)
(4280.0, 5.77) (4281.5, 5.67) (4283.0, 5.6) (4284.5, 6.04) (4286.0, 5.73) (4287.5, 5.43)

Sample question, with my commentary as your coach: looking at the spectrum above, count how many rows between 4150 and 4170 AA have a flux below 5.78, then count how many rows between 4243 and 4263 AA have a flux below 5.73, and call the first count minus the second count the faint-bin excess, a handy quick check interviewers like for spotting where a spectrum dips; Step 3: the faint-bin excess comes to 5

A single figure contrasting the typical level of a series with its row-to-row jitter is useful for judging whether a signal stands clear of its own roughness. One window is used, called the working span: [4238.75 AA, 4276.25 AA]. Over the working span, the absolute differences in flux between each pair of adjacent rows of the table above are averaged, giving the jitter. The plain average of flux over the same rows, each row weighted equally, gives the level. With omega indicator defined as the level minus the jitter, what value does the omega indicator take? 5.34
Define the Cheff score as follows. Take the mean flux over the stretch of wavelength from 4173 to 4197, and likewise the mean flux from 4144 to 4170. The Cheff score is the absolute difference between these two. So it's 0.20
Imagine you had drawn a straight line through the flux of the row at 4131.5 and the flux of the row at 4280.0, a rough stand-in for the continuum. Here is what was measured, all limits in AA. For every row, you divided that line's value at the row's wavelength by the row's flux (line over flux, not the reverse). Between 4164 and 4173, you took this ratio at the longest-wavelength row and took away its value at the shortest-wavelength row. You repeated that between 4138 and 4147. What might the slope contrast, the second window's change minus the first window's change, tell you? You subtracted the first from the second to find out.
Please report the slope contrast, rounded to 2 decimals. -0.08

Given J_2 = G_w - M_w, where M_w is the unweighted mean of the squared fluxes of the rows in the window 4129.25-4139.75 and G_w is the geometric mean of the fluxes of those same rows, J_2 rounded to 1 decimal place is -24.7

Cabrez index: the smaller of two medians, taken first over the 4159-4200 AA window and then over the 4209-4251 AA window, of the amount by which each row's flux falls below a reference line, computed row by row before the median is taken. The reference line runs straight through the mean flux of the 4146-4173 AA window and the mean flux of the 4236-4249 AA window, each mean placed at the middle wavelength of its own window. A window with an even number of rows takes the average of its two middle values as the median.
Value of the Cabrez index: 0.17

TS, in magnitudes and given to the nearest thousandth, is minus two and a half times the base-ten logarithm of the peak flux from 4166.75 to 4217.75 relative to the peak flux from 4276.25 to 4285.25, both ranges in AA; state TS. -0.076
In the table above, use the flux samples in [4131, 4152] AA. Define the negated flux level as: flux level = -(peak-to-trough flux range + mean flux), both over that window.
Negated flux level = -7.4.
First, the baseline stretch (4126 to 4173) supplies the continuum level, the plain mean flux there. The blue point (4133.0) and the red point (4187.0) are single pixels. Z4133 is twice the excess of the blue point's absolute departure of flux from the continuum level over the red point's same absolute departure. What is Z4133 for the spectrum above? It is 0.8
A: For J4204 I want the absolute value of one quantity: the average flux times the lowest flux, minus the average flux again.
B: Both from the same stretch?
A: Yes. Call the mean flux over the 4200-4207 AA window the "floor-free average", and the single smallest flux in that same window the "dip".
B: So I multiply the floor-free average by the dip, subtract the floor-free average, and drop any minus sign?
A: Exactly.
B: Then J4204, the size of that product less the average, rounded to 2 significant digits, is 20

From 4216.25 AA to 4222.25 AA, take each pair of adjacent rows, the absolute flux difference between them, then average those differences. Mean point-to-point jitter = 0.47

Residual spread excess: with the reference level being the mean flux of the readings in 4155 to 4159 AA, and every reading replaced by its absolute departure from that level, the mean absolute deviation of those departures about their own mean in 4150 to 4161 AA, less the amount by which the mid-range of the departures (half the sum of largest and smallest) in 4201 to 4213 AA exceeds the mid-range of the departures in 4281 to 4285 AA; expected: -0.03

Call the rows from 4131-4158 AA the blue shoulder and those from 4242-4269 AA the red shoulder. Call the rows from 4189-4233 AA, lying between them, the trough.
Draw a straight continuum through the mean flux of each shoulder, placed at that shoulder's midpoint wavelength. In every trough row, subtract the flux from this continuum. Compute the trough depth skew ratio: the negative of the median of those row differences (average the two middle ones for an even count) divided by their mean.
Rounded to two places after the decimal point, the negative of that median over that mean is -1.04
